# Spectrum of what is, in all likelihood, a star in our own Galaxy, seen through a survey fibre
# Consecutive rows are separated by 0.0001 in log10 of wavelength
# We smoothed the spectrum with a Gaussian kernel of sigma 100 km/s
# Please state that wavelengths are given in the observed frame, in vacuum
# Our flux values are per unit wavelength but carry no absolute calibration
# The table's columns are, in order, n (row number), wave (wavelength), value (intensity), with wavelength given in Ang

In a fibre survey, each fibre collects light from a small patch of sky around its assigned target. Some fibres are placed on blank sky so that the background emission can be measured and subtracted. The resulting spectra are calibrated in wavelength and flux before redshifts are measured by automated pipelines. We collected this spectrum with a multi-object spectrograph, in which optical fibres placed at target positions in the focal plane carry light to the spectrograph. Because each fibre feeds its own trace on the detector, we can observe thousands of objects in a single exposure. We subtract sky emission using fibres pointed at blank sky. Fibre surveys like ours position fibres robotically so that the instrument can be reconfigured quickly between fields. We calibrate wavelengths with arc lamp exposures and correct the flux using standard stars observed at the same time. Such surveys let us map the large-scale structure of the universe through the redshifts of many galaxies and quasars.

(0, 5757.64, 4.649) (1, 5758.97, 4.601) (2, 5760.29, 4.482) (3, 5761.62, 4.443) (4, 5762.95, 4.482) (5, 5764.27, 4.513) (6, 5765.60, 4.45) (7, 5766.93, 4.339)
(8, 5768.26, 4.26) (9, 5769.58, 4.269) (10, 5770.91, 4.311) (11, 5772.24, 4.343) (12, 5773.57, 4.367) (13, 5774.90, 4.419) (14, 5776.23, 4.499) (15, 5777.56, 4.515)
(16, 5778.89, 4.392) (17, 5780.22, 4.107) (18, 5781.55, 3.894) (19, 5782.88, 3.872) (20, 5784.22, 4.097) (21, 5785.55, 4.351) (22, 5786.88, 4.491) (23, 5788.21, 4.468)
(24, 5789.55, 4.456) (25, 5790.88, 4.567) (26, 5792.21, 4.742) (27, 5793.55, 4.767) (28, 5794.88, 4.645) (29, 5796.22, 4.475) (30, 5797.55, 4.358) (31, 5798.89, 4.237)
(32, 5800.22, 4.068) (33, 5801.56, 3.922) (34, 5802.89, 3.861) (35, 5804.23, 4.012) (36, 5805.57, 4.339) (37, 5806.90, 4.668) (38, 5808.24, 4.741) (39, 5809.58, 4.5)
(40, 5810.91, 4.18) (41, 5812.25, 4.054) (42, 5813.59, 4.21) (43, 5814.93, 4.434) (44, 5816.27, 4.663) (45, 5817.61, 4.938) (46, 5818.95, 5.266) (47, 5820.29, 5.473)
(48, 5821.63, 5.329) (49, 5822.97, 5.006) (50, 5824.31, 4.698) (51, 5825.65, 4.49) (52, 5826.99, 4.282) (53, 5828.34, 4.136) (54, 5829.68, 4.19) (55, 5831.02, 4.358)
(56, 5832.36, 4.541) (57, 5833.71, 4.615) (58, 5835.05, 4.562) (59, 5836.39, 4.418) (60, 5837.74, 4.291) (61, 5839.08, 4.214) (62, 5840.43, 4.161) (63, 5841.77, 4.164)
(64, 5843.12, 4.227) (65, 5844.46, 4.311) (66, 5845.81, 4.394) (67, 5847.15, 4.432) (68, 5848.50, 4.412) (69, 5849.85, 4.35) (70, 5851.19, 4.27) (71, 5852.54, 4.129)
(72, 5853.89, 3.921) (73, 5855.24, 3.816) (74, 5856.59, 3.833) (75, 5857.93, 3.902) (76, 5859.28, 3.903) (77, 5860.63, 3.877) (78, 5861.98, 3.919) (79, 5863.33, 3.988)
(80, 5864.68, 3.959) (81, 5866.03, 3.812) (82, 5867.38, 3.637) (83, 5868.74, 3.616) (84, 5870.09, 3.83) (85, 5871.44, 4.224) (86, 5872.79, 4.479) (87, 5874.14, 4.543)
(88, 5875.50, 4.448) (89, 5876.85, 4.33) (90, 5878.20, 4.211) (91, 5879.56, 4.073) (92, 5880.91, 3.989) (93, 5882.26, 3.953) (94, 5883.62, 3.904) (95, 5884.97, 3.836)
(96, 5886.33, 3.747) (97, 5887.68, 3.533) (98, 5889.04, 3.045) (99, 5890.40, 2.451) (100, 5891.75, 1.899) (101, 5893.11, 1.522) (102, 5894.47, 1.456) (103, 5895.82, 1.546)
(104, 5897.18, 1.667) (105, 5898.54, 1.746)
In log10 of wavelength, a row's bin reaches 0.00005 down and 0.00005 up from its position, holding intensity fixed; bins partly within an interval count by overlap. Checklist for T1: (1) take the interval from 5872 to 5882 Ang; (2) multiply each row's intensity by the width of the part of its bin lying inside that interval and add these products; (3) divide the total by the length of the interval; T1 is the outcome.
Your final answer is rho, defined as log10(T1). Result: 0.632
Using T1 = 4.28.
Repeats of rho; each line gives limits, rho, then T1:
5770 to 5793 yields 0.638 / 4.35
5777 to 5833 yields 0.648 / 4.45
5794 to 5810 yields 0.636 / 4.32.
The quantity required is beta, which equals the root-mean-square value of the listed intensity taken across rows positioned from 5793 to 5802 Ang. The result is 4.36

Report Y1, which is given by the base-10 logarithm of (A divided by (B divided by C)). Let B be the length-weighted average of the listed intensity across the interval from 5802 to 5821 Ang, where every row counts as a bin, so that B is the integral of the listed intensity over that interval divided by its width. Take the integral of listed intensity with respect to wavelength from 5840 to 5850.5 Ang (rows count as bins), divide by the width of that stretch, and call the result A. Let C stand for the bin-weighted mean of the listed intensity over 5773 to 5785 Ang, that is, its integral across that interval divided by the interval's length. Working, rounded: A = 4.31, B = 4.52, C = 4.24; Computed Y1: 0.61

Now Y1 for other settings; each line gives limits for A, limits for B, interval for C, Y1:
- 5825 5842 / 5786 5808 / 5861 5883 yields 0.60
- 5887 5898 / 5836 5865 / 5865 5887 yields 0.32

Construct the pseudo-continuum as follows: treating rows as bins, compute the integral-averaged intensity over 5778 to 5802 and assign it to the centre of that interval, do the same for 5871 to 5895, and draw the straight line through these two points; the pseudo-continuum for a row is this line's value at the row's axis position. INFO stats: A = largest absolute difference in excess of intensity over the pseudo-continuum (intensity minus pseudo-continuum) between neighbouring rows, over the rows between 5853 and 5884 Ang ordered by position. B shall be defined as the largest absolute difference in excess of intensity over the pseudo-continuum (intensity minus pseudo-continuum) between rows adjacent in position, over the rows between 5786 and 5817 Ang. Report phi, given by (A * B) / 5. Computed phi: 0.028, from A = 0.41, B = 0.34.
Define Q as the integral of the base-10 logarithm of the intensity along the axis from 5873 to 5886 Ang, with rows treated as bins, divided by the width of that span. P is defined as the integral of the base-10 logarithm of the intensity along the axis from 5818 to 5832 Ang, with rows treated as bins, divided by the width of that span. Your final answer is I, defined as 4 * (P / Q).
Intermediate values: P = 0.67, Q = 0.617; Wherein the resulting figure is 4.4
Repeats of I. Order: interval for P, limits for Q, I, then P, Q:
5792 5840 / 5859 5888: 4.3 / 0.65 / 0.601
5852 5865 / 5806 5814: 3.7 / 0.59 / 0.643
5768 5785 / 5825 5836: 3.9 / 0.63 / 0.643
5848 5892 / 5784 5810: 3.6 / 0.59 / 0.642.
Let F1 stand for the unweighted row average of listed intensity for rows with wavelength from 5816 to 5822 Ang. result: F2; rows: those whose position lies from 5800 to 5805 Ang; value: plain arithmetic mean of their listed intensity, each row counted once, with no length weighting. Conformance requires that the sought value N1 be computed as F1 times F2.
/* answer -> 20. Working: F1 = 5.1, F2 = 4.0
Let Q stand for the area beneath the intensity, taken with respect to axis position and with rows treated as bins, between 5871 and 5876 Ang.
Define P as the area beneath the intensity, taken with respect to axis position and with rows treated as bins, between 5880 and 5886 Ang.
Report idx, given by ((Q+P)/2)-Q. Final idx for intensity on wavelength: 0.7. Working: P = 23.5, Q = 22.1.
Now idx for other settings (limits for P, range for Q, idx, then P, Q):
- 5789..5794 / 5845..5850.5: -0.5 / 23.2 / 24.2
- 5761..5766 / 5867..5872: 1.6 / 22.4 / 19.1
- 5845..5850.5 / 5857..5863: 0.4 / 24.2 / 23.4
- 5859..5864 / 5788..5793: -1.6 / 19.6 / 22.8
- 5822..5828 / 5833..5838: 2.7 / 27.7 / 22.4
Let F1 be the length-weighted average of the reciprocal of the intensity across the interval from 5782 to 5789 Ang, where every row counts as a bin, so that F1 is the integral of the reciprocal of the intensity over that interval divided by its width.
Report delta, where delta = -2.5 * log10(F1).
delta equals 1.57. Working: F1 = 0.236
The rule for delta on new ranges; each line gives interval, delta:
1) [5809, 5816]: 1.58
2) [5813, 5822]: 1.72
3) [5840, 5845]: 1.56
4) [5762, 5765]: 1.63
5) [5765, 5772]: 1.59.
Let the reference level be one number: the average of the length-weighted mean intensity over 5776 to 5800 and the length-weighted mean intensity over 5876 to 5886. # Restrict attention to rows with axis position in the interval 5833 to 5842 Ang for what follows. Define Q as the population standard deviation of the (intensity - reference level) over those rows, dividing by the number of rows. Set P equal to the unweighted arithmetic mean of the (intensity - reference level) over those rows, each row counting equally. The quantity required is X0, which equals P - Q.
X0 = -0.04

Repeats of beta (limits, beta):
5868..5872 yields 3.90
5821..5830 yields 4.61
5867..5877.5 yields 4.15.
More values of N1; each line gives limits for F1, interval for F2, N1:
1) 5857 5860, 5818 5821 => 21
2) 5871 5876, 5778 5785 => 18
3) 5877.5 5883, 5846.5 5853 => 18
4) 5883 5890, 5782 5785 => 14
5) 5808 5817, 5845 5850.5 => 19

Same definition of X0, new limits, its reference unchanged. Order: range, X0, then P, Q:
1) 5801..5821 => -0.19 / 0.28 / 0.46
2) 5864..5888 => -0.50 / -0.20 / 0.30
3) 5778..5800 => -0.10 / 0.16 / 0.26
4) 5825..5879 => -0.29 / -0.03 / 0.26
